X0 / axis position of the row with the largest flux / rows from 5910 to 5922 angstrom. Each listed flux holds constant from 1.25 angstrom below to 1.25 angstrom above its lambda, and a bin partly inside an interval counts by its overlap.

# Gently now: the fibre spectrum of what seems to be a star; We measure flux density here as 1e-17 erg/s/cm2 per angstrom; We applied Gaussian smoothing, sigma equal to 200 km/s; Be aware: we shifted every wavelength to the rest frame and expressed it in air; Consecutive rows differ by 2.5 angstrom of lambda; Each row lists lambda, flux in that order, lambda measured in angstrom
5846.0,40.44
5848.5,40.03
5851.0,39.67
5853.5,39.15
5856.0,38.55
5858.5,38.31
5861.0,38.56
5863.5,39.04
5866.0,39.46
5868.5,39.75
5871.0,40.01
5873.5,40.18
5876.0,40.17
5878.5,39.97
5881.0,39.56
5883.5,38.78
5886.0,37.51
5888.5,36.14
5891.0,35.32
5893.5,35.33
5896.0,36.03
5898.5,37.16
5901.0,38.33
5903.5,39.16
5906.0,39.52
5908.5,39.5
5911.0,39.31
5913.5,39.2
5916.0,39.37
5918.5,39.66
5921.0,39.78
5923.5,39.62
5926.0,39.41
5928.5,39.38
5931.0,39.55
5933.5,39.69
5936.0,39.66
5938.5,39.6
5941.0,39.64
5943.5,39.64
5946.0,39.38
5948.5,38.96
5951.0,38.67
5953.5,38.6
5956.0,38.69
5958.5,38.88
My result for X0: 5921.0 angstrom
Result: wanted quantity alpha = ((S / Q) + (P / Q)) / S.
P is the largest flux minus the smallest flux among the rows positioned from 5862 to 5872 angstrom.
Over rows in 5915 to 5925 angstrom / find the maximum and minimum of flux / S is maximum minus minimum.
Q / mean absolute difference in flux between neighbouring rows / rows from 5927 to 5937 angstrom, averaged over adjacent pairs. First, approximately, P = 1.0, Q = 0.11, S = 0.4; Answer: 30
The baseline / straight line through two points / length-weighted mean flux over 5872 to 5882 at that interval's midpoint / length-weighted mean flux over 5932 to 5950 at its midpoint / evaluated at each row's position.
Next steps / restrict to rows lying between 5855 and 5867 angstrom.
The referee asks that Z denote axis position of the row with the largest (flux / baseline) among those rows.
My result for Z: 5866.0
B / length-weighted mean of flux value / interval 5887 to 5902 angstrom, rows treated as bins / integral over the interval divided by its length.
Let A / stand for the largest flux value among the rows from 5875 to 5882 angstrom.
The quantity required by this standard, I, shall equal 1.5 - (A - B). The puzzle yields -2.30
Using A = 40.17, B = 36.4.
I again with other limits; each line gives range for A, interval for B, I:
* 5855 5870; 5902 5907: 1.03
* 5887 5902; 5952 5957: 1.81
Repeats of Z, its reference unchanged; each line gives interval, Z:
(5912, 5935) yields 5933.5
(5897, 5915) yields 5906.0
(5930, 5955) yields 5943.5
